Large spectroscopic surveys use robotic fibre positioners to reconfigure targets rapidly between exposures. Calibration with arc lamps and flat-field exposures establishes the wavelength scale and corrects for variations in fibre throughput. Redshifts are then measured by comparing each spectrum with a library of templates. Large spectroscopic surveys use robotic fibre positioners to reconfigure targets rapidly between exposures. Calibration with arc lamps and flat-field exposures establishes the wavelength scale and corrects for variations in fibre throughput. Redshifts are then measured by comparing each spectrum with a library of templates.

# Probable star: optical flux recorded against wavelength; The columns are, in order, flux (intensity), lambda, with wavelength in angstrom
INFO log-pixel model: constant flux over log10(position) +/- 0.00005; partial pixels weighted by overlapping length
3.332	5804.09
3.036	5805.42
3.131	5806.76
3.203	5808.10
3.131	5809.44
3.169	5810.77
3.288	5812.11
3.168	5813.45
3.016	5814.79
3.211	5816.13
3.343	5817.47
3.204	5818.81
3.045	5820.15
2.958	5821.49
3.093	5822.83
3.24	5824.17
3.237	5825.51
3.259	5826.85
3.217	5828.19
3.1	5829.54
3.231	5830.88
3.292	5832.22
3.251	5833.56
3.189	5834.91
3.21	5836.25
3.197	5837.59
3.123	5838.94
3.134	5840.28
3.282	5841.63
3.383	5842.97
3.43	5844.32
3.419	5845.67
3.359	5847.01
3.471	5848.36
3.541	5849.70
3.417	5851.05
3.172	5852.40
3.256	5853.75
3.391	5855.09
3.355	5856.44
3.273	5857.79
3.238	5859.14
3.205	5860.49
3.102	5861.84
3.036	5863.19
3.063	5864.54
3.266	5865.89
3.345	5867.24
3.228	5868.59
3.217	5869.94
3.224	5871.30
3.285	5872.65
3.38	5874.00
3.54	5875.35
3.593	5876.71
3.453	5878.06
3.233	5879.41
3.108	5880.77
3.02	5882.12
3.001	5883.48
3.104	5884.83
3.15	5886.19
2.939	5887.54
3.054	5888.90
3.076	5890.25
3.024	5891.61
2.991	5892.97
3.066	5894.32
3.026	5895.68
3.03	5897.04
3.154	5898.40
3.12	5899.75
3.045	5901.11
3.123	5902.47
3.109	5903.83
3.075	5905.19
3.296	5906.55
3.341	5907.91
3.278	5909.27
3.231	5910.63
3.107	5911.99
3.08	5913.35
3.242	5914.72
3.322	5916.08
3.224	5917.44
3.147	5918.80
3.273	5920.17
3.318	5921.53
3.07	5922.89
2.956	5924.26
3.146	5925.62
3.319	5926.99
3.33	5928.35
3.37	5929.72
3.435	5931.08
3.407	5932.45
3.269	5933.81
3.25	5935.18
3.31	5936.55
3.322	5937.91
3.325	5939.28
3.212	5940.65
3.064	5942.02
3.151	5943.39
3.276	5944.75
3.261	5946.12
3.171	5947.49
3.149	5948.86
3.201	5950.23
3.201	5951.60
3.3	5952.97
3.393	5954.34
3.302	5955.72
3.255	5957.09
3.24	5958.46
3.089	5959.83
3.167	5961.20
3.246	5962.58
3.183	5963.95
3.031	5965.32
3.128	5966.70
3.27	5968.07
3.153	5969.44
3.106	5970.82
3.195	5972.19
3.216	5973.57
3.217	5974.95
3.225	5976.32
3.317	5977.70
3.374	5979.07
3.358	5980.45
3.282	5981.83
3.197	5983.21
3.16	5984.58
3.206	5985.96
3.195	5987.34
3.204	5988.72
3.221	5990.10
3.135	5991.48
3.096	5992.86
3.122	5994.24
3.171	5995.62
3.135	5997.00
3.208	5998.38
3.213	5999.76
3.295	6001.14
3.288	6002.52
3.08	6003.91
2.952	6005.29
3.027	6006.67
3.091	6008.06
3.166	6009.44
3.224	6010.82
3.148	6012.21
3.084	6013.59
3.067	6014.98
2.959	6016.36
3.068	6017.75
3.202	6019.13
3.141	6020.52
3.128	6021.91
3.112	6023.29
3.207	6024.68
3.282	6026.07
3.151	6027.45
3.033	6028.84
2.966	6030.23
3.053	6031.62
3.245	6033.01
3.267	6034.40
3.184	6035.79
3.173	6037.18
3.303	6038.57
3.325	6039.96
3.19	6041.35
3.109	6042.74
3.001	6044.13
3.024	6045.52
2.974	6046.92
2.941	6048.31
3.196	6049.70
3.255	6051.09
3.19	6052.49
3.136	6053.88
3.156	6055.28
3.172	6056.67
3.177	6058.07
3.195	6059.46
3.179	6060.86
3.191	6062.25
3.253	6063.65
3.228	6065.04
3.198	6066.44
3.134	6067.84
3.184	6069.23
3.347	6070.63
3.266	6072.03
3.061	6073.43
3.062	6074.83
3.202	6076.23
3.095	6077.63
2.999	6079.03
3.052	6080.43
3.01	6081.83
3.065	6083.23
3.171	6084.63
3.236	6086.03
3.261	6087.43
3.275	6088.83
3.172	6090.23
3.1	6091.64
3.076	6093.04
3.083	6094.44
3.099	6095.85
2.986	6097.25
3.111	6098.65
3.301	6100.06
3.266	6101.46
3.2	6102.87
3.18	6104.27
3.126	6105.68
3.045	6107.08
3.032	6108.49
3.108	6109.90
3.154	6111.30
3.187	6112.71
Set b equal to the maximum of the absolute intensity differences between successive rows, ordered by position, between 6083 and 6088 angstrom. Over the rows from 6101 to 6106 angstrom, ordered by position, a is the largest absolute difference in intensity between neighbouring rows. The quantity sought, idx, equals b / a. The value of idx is 1.61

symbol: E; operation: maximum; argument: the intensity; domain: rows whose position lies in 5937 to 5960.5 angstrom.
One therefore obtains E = 3.393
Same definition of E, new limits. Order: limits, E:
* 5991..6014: 3.295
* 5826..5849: 3.471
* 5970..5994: 3.374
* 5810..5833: 3.343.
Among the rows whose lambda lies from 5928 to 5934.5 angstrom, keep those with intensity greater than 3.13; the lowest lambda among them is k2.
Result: 5928.35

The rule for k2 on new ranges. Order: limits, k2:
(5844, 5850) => 5844.32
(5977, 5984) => 5977.70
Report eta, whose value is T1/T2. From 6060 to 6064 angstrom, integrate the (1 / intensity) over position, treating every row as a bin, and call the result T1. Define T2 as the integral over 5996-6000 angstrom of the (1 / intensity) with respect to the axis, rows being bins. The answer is 0.99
